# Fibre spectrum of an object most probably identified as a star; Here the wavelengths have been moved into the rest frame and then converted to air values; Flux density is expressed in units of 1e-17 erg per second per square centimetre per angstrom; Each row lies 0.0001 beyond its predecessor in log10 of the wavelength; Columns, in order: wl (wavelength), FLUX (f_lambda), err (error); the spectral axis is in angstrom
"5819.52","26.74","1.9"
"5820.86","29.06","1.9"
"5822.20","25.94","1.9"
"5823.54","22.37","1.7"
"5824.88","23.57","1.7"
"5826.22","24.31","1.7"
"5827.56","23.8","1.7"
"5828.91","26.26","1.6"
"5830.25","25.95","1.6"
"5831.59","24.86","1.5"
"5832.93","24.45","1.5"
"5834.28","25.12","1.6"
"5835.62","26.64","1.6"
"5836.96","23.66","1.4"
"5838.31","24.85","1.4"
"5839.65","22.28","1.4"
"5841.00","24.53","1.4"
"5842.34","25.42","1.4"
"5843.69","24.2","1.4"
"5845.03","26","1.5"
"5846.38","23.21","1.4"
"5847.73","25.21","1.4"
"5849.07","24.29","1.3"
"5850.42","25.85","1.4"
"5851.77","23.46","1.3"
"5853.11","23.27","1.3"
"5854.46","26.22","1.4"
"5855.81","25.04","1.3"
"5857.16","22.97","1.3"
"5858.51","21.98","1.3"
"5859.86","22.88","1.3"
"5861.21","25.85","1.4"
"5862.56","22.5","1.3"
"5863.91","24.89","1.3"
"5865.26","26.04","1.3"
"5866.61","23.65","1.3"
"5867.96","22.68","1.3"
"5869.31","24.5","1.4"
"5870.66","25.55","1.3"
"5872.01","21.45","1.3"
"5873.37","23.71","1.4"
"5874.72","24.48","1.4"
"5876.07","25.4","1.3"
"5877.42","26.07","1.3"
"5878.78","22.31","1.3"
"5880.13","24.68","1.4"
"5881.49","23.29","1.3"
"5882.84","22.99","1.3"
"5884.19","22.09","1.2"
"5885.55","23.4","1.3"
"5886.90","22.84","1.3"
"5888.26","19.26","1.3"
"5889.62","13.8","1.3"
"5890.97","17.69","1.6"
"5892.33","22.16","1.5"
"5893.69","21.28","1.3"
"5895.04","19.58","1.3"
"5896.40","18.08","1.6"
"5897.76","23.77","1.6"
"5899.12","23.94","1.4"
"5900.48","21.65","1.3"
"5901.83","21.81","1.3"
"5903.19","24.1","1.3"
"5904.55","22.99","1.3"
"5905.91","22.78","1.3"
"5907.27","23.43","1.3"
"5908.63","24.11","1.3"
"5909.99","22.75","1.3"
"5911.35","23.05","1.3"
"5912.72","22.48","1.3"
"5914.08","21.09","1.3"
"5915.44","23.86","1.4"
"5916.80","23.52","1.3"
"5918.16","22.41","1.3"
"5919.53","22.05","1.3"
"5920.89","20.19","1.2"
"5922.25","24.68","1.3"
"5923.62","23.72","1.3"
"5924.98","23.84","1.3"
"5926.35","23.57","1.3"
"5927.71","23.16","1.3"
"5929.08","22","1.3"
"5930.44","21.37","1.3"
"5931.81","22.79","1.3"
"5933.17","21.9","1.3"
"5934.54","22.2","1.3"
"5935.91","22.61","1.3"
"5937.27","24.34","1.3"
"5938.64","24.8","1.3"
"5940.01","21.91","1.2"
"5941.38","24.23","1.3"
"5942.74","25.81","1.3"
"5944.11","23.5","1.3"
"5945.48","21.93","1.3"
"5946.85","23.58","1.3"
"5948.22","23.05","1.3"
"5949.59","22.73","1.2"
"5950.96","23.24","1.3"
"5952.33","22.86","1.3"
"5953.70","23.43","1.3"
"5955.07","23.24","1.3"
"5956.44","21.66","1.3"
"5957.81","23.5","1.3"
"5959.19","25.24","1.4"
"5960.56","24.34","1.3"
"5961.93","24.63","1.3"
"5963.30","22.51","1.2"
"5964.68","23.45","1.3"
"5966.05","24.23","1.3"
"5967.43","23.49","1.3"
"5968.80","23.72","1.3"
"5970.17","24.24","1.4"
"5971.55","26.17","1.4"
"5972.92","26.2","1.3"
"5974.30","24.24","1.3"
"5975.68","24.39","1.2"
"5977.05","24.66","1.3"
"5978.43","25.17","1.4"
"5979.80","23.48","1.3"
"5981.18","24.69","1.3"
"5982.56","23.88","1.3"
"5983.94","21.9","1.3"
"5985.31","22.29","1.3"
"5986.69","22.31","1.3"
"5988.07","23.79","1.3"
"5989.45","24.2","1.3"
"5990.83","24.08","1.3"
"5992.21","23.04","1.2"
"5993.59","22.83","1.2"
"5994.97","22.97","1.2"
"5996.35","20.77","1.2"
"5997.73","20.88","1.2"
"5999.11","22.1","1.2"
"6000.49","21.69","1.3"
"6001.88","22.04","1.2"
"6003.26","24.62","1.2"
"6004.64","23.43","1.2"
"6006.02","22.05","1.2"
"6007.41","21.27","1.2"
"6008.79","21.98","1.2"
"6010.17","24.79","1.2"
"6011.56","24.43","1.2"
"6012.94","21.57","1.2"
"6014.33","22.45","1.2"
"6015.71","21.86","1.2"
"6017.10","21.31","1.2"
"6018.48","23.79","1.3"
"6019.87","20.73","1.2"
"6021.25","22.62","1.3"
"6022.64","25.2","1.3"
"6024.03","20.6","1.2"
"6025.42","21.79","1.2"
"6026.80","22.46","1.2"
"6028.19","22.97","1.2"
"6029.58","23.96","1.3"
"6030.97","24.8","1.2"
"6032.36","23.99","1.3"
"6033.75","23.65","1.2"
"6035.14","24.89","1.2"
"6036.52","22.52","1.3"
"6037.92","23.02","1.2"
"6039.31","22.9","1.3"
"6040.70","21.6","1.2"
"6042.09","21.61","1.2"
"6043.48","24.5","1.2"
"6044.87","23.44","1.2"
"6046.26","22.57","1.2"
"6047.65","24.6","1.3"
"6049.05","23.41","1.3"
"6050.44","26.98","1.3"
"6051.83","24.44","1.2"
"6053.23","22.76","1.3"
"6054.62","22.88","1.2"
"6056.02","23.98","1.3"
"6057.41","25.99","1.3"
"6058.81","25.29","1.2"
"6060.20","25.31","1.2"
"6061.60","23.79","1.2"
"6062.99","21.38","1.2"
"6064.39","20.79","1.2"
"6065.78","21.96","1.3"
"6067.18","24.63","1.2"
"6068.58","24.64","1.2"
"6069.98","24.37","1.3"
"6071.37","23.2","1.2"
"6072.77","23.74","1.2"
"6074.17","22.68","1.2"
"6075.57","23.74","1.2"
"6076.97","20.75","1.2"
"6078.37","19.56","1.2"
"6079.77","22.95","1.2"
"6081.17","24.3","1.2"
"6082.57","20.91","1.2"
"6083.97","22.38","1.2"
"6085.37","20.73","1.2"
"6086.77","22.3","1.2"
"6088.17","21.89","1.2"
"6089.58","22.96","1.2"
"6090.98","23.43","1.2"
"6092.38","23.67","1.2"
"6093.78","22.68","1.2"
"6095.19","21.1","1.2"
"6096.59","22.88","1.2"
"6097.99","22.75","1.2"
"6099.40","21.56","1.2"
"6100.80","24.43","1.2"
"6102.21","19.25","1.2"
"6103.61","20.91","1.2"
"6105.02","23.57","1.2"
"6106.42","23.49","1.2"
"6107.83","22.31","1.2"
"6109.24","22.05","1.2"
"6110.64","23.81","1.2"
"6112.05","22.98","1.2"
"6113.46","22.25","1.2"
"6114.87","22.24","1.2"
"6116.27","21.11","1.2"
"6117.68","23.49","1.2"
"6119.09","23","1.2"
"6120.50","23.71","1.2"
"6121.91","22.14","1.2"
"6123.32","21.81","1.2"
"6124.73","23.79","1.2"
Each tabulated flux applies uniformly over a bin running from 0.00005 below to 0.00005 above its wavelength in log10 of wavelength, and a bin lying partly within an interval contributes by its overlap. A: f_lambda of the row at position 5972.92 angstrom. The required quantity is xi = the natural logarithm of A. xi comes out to 3.27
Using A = 26.2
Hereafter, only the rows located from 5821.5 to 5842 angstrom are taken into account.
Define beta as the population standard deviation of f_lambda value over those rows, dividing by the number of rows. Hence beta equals 1.3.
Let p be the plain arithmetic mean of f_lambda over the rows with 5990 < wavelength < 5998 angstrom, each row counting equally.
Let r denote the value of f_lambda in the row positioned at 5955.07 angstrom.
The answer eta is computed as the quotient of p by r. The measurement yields 0.97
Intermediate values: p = 22.4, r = 23.24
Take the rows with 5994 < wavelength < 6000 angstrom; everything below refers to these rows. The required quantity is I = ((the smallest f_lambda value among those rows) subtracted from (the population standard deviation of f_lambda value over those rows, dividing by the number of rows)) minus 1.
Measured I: -20.9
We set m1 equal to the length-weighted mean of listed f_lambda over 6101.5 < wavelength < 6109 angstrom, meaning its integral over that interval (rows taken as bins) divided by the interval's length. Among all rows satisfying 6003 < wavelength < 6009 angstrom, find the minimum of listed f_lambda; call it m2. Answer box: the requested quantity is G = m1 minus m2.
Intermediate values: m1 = 21.9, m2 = 21.27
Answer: 1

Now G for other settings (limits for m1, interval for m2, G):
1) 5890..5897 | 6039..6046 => -2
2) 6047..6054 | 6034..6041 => 3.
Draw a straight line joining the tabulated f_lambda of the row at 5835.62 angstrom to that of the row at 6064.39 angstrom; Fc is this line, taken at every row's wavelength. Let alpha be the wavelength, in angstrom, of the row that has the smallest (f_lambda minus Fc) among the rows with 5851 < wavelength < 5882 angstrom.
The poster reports 5872.01 angstrom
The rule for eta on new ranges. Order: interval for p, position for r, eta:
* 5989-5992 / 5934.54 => 1.09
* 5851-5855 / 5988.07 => 1.02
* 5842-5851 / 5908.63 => 1.03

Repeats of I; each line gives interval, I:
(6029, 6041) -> -21.6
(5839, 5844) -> -22.1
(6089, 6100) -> -21.3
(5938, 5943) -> -21.5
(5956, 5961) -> -21.3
